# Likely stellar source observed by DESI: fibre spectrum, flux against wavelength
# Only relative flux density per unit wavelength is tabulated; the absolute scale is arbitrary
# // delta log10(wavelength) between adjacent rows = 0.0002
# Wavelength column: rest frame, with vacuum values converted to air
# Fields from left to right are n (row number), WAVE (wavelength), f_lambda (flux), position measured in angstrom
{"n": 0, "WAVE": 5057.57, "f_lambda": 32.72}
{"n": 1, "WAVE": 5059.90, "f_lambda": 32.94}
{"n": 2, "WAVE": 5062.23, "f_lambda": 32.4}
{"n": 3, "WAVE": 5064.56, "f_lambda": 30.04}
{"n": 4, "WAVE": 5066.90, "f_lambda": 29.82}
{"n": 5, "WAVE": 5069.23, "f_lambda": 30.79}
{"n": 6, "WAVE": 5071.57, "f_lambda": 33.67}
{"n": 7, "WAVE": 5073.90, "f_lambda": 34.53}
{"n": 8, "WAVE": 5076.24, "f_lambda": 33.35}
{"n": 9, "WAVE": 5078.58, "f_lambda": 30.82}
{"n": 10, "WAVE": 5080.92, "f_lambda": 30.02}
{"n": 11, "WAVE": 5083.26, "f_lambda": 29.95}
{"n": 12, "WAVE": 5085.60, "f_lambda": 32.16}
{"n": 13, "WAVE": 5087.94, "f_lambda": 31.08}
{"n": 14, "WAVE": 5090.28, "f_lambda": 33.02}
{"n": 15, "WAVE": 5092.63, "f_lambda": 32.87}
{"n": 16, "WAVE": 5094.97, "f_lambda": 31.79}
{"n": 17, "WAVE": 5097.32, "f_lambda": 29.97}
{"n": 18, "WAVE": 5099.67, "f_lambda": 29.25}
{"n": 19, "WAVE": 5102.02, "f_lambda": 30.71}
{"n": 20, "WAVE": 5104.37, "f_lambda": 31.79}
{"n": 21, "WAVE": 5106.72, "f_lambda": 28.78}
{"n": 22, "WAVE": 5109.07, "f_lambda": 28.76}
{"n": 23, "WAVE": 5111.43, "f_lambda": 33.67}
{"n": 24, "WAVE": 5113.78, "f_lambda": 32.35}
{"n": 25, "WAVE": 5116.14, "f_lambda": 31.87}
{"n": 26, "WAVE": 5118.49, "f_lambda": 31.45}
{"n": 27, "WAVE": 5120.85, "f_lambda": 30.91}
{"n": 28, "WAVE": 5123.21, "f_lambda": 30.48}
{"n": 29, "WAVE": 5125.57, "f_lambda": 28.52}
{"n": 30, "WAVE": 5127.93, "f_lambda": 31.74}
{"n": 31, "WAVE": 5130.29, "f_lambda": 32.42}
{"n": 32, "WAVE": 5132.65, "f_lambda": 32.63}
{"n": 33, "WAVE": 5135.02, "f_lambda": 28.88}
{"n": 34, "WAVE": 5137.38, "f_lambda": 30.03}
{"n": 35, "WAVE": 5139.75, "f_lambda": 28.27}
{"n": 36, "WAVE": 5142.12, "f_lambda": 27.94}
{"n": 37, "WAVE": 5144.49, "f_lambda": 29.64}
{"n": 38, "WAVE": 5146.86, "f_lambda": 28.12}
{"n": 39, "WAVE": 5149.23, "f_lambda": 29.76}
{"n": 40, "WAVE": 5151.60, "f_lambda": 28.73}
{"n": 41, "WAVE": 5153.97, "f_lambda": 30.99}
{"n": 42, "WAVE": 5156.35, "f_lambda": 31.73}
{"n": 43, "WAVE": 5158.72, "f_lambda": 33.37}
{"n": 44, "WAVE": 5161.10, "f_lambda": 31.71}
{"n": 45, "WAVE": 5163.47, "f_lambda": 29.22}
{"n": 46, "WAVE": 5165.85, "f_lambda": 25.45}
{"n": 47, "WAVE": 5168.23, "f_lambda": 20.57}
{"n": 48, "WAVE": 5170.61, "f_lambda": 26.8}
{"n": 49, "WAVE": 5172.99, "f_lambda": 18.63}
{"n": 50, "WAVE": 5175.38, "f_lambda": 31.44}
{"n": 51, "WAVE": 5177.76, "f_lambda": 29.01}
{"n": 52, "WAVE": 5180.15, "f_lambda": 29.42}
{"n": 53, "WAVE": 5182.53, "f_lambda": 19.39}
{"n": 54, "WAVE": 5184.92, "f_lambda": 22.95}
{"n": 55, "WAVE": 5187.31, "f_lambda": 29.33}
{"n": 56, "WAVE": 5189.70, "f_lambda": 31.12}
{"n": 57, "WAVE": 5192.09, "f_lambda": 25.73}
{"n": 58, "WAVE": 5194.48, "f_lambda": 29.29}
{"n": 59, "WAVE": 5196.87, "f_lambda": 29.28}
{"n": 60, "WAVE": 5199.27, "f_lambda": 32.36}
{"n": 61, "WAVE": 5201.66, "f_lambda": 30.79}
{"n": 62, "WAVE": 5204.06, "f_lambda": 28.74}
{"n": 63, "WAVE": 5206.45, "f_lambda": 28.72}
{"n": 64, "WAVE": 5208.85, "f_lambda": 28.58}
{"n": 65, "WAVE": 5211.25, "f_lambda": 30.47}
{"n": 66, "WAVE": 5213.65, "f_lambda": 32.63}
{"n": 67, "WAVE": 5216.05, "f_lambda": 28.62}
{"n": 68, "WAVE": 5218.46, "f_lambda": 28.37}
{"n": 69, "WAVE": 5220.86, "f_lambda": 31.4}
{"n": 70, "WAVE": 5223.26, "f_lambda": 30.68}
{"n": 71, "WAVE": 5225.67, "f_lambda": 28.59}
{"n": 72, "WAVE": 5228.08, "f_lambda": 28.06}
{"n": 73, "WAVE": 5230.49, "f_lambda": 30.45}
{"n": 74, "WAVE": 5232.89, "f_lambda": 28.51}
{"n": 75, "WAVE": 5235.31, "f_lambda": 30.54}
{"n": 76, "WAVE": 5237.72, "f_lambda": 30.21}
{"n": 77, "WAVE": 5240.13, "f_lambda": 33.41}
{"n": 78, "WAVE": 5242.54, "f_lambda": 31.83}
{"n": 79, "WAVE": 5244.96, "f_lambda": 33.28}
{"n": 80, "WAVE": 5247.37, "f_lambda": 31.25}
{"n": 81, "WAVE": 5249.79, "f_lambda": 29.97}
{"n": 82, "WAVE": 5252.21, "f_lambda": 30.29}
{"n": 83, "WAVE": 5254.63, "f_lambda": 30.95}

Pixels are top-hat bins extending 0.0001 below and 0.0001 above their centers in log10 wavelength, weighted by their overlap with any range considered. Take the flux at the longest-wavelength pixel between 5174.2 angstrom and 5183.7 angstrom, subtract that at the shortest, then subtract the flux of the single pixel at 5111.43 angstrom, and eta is -46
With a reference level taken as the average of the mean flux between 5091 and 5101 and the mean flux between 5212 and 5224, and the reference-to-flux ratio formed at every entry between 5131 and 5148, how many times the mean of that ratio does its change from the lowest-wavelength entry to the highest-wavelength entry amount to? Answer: 0.14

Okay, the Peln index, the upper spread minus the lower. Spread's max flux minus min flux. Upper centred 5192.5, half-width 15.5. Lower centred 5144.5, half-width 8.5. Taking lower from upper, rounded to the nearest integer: 11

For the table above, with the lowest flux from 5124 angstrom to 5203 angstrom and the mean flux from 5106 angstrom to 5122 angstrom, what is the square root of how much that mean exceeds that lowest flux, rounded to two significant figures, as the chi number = 3.5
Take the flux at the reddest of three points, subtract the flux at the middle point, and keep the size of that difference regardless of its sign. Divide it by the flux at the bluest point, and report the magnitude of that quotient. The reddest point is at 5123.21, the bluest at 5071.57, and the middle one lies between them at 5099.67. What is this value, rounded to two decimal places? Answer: 0.04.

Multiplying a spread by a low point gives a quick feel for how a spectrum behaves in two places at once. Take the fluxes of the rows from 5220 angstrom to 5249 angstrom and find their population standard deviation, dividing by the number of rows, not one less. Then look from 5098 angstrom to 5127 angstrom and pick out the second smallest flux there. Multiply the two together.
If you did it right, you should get 47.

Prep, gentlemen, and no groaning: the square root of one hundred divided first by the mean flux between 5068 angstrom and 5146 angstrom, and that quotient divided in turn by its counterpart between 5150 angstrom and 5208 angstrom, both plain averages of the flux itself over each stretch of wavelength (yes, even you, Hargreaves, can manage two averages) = 0.339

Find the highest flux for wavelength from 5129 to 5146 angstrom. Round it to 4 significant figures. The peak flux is 32.63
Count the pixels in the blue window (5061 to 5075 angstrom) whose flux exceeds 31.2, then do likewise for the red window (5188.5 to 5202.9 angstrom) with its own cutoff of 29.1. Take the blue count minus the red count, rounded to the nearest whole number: -2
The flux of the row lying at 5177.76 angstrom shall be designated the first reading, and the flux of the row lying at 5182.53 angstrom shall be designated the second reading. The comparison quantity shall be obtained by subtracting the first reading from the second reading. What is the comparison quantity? -10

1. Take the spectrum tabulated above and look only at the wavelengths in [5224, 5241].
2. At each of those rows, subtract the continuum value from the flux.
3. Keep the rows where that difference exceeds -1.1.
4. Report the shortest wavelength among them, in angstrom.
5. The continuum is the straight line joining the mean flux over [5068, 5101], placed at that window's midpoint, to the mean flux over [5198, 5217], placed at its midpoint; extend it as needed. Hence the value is 5230.49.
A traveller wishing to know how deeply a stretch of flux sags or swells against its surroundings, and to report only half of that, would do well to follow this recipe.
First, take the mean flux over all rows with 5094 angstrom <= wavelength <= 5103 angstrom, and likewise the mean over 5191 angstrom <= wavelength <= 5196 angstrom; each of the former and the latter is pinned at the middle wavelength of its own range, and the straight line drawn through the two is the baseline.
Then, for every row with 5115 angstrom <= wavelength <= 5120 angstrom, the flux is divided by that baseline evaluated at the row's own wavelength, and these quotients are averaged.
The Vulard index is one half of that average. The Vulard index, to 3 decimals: 0.530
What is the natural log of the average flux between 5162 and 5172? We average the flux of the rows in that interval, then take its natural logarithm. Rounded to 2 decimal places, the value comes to 3.24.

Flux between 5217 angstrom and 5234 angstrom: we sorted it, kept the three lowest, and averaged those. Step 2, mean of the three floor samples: 28.3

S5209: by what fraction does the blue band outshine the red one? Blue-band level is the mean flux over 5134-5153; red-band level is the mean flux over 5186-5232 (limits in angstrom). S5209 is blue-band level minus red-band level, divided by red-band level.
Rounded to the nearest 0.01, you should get -0.02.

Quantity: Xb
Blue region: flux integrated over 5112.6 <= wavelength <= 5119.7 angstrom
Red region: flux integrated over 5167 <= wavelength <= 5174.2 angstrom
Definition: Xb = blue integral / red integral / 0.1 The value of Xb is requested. 14.3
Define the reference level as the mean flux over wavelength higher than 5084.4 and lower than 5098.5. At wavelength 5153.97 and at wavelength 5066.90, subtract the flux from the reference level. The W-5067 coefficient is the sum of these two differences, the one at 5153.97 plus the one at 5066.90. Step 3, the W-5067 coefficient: 3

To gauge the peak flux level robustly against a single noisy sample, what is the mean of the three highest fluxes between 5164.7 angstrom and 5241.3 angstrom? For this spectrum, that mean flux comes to 32.8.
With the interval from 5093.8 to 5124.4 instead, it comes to 32.6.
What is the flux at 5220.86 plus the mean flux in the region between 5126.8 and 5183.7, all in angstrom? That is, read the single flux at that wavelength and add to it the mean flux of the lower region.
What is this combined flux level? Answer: 60.0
